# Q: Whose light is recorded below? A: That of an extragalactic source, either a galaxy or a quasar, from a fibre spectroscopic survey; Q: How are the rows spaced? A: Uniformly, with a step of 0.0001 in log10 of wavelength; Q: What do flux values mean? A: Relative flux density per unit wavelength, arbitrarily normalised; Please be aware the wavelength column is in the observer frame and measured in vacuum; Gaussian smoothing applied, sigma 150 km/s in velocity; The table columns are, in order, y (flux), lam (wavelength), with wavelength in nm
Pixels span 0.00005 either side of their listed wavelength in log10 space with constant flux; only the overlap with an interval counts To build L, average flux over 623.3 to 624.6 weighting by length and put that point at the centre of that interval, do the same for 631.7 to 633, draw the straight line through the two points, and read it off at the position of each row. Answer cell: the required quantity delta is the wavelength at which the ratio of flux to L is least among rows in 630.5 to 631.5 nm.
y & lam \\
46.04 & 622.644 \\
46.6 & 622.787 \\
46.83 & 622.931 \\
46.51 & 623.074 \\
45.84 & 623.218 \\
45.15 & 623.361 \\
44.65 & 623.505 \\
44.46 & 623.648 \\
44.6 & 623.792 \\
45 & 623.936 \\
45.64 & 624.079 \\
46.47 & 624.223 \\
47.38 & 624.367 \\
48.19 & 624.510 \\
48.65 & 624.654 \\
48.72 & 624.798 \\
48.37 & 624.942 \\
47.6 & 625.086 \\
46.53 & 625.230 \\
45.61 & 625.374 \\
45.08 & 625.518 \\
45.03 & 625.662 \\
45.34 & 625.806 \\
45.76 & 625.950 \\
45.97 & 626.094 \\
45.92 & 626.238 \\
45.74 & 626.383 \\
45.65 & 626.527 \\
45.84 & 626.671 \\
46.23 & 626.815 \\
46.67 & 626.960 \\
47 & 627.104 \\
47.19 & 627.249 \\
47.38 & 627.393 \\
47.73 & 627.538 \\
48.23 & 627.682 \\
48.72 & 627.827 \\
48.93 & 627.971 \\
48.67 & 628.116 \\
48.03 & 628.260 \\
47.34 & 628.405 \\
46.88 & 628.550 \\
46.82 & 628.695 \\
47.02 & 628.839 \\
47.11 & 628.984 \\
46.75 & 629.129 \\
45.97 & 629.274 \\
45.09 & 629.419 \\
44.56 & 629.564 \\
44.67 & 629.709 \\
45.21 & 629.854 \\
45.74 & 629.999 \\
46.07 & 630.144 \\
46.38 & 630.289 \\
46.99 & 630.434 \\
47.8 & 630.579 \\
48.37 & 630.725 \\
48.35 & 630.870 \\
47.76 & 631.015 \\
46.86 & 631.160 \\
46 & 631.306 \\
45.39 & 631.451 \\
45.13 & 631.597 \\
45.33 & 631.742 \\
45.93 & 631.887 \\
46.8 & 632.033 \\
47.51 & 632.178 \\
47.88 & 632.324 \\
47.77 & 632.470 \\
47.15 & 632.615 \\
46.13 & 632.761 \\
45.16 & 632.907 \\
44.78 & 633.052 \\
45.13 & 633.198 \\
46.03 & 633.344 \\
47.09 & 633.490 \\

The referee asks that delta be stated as 631.451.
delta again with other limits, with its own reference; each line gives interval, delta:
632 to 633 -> 632.907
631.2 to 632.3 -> 631.597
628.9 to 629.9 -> 629.564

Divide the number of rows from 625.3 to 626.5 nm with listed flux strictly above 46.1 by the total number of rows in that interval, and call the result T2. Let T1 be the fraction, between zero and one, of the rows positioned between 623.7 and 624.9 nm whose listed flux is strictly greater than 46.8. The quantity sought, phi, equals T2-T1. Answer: -0.50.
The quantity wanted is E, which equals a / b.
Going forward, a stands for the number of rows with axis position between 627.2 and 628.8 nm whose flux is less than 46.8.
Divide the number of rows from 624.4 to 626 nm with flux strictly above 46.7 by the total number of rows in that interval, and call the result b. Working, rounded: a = 0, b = 0.5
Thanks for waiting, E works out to 0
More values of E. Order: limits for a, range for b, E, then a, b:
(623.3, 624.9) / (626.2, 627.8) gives 15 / 7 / 0.5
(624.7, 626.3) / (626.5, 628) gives 13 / 8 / 0.6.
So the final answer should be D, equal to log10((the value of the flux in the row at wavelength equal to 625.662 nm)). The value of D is 1.654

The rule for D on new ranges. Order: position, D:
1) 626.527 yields 1.659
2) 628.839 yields 1.672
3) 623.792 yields 1.649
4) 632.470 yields 1.679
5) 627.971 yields 1.690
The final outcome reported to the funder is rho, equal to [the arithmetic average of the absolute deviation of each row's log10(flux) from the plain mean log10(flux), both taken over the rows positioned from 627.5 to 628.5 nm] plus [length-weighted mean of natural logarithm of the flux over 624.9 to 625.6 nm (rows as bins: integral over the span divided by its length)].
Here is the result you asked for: 3.84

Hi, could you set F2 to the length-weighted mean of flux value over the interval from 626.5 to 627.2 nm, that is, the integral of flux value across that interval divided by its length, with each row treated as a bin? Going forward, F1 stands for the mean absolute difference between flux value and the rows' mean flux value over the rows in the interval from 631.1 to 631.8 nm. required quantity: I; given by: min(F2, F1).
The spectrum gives 0.55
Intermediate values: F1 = 0.55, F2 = 46.3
